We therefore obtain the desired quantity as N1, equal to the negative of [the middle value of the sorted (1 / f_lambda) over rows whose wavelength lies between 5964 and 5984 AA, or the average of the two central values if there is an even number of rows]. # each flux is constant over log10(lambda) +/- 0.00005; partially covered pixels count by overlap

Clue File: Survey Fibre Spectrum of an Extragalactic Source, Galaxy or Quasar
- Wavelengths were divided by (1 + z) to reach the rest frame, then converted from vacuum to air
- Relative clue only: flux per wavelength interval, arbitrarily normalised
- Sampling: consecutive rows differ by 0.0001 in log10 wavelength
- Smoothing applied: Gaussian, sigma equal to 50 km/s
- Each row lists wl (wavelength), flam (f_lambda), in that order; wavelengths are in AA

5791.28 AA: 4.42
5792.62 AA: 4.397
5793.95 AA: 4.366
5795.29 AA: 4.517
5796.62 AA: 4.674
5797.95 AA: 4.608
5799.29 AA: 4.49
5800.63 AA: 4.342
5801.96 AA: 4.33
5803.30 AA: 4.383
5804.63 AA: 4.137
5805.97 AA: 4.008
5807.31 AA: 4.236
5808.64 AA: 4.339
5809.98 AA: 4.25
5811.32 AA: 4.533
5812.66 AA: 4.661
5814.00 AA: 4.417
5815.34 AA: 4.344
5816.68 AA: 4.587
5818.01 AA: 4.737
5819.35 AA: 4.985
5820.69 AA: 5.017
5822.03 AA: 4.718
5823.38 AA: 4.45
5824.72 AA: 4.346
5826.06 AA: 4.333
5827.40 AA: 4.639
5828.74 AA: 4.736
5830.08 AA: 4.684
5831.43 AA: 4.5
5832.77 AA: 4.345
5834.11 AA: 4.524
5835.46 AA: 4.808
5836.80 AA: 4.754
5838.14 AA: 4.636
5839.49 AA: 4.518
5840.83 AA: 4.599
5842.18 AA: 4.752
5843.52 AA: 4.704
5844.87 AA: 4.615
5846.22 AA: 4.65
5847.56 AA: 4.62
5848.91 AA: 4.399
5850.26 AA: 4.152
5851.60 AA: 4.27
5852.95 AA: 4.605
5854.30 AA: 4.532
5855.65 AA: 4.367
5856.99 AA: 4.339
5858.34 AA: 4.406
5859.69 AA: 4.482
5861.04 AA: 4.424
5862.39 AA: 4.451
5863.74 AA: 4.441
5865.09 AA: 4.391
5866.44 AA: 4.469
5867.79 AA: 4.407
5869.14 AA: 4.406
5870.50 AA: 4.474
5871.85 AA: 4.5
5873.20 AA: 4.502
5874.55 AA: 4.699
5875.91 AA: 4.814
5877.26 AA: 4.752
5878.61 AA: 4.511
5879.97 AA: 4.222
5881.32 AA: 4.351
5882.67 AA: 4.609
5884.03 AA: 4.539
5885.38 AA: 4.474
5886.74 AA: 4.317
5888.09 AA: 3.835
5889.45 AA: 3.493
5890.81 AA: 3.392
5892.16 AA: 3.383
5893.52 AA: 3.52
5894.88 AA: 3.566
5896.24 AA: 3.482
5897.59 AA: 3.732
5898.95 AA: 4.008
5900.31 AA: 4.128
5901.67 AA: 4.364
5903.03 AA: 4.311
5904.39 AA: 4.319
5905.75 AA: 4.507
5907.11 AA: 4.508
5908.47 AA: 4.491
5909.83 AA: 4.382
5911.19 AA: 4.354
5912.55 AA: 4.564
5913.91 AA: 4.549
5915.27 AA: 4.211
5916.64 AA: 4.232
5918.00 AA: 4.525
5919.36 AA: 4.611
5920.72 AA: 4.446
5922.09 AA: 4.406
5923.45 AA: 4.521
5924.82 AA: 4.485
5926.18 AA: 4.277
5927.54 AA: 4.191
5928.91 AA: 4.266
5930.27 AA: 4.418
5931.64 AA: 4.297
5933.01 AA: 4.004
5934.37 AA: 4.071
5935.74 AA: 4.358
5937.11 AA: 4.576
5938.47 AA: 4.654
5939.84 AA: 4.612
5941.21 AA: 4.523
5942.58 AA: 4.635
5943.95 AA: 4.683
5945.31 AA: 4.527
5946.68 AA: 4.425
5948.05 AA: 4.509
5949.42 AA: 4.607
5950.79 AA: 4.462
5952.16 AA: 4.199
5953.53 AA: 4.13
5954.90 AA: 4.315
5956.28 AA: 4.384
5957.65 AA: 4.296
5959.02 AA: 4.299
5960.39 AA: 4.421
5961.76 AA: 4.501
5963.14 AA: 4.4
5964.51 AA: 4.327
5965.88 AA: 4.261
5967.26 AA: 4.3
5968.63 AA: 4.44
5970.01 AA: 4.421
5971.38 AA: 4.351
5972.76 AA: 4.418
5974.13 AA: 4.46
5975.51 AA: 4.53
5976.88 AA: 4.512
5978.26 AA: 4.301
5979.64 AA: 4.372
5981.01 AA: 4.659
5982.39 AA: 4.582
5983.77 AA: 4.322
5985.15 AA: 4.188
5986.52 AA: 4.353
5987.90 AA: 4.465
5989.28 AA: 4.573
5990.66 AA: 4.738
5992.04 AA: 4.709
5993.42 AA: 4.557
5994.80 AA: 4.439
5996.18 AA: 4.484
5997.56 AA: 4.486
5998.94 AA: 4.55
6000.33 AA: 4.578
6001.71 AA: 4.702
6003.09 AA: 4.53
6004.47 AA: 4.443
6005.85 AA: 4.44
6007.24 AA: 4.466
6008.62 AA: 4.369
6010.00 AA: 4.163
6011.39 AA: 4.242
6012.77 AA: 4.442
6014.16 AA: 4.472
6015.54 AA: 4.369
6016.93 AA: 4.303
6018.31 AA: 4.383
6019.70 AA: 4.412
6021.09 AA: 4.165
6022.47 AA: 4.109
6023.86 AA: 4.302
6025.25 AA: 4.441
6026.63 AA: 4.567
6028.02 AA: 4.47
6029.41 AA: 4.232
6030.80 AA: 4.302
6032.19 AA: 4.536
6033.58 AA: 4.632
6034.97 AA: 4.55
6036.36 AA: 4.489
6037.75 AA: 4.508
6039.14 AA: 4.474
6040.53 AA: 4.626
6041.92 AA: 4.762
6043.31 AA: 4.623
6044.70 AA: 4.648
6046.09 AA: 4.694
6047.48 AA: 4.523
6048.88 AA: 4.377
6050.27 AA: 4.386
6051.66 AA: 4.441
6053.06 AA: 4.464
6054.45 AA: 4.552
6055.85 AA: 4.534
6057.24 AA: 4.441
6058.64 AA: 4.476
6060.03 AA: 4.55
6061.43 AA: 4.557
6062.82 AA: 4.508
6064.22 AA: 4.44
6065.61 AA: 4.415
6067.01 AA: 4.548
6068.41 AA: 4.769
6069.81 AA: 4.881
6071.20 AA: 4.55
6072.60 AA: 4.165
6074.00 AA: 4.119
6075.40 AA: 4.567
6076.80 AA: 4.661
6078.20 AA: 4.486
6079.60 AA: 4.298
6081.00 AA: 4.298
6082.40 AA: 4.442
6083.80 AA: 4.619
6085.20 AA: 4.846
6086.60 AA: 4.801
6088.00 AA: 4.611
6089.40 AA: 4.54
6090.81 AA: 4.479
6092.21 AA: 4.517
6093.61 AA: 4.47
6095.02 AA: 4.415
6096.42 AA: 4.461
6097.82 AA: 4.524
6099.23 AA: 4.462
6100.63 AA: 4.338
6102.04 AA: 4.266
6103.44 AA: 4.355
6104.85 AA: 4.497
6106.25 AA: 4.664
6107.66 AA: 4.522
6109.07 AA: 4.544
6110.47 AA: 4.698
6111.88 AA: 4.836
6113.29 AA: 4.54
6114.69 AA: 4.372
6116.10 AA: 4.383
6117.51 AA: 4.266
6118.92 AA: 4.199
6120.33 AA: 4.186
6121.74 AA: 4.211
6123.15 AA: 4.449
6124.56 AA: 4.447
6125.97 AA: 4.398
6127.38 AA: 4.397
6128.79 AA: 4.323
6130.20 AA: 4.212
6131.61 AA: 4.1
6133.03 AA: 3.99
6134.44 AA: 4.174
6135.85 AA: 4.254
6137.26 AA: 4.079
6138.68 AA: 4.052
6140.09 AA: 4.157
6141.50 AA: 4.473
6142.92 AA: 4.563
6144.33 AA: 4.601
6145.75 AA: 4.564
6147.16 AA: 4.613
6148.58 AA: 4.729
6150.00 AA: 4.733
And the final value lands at -0.226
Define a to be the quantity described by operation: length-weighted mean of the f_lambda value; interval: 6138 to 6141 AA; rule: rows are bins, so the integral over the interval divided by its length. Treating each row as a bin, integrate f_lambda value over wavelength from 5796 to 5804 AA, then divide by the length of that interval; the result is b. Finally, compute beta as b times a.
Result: 18.5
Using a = 4.14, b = 4.47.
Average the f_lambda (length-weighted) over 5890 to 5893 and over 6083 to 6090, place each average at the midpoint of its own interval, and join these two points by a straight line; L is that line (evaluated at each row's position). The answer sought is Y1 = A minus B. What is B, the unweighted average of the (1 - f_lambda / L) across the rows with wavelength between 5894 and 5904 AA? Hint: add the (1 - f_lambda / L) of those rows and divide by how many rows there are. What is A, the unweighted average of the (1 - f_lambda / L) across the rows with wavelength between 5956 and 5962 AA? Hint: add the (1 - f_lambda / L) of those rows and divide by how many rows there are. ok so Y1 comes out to 0.00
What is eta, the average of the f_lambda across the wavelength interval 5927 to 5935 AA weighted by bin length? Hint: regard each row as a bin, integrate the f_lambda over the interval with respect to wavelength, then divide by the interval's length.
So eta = 4.21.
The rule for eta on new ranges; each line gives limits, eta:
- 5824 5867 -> 4.52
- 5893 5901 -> 3.74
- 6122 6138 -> 4.25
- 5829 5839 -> 4.61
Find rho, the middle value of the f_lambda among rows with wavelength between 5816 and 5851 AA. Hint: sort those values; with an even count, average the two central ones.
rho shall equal 4.63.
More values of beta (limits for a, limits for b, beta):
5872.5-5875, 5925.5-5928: 19.5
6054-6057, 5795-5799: 20.8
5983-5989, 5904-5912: 19.3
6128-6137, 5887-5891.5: 15.2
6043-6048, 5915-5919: 20.2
